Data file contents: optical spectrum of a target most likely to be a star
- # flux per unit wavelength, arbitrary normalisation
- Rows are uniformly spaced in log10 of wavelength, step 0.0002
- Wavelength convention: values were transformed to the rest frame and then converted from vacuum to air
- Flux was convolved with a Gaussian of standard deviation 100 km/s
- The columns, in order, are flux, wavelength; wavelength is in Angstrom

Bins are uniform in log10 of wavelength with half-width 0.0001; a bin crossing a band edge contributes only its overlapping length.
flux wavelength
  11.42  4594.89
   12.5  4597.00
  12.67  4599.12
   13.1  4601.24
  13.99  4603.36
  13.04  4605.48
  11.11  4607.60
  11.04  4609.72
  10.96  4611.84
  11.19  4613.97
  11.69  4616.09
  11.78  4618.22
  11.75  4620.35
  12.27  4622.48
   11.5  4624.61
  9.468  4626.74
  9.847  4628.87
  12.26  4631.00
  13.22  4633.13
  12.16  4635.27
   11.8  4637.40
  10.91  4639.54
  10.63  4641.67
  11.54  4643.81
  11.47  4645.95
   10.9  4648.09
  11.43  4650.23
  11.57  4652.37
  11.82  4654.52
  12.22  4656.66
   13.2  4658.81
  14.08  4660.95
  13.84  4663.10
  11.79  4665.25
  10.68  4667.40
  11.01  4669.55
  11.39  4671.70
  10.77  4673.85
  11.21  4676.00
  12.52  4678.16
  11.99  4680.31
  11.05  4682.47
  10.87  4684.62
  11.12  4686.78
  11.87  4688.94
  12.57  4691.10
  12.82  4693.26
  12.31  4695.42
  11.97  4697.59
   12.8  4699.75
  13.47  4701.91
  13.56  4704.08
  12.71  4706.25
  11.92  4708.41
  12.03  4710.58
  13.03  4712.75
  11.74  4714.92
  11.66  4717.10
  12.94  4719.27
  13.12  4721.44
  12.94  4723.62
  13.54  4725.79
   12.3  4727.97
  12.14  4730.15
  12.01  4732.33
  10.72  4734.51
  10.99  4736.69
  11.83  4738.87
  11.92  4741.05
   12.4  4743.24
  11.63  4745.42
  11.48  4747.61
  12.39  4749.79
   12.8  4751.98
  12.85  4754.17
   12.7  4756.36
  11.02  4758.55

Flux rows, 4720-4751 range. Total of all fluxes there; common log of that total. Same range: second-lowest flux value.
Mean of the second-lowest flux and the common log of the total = 6.6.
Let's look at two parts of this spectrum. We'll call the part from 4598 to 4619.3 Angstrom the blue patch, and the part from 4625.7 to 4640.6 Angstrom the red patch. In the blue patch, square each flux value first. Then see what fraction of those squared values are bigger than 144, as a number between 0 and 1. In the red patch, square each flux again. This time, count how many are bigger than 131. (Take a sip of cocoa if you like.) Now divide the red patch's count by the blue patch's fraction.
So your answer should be 10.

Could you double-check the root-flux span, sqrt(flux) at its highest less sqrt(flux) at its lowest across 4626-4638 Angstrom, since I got 0.56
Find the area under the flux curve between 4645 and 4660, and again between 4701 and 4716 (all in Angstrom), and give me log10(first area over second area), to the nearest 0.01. -0.03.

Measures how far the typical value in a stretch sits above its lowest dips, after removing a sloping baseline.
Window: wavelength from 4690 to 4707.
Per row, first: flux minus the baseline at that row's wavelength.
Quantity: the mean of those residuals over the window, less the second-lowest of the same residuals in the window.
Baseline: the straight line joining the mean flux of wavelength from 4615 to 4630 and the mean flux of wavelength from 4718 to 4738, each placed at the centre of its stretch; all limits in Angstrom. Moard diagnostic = 0.4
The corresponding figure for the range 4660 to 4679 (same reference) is 1.2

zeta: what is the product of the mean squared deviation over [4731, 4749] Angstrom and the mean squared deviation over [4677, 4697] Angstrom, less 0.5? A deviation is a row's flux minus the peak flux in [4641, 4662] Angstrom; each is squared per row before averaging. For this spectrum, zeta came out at 32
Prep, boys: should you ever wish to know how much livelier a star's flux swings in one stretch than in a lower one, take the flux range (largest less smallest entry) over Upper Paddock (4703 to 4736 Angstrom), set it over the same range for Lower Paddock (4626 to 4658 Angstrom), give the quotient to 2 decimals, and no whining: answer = 0.76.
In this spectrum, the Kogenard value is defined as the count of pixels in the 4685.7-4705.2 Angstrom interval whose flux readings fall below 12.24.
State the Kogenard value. 3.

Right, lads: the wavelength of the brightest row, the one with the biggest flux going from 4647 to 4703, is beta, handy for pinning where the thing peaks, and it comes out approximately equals 4660.95 Angstrom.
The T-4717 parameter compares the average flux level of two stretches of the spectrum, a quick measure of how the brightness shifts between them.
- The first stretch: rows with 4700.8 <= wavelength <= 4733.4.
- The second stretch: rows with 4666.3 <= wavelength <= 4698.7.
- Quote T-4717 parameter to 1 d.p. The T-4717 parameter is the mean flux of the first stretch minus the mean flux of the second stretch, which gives 1.0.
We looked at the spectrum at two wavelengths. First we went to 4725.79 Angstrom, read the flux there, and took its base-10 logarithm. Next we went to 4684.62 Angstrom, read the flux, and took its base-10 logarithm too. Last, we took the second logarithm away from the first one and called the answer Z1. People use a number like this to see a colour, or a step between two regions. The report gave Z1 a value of 0.10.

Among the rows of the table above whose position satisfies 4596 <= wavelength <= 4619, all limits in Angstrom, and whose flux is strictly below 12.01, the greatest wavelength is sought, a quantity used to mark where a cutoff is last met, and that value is 4618.22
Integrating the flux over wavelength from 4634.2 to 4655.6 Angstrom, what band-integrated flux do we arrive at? 244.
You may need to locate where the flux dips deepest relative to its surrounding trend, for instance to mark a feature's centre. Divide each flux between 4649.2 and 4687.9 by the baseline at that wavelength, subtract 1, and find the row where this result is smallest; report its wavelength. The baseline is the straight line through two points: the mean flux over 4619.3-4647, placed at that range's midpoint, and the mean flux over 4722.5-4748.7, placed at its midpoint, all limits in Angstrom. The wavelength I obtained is 4667.40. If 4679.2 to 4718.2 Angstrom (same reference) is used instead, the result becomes 4684.62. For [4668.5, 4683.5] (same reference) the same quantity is 4673.85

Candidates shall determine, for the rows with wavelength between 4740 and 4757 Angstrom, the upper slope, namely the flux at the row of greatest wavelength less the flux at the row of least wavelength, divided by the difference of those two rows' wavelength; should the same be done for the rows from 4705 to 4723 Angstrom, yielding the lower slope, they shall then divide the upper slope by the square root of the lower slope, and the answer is 0.31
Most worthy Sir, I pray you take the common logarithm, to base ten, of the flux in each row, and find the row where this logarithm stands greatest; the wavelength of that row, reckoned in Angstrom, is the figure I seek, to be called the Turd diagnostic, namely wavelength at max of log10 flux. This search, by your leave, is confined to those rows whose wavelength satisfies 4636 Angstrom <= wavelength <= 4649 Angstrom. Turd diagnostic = 4637.40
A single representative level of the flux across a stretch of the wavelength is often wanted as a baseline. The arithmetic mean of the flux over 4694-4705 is 12.8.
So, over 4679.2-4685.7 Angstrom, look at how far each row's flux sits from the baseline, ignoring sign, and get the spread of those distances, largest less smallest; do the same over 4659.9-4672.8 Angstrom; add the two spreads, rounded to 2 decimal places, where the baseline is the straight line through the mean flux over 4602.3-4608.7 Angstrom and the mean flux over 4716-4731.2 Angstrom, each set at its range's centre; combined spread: 2.23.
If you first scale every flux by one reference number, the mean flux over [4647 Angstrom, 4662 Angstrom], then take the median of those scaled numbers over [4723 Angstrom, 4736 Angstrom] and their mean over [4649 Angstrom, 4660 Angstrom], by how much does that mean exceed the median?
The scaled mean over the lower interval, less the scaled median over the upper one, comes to -0.01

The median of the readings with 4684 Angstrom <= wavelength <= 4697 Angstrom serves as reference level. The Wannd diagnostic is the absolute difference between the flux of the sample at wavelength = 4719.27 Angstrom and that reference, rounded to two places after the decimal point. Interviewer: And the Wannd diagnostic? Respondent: 0.85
